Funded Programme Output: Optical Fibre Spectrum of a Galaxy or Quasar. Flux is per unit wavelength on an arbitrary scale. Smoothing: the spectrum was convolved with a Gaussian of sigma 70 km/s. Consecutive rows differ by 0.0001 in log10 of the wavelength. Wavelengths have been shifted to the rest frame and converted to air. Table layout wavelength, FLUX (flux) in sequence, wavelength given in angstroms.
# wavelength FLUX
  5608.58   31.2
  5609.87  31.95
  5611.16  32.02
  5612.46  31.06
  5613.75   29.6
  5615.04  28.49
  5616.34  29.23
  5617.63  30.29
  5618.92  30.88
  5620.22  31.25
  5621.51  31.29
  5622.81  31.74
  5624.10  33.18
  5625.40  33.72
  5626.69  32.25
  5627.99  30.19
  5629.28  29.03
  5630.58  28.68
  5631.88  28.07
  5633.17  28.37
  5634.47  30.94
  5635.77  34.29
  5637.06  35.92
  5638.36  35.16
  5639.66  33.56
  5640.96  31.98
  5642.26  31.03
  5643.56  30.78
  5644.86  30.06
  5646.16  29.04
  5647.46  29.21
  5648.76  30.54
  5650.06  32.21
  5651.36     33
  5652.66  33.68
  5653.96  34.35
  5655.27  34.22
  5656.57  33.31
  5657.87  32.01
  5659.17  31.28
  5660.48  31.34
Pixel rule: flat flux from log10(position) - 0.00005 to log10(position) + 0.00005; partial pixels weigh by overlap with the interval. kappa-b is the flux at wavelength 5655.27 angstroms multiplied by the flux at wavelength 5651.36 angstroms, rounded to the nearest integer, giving 1129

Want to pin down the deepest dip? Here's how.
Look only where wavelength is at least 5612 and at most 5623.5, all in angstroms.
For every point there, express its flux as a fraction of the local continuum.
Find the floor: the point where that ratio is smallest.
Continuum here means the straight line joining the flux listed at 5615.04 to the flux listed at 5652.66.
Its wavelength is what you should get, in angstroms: 5615.04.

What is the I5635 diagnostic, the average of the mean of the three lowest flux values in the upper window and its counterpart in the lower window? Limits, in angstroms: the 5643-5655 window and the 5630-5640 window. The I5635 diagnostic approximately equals 28.9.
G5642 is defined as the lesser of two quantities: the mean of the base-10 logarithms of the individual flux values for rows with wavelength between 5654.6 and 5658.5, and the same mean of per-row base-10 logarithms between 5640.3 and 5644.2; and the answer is 1.49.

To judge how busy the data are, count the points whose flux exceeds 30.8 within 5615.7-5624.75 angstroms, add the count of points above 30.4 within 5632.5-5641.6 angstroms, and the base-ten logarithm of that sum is 1.04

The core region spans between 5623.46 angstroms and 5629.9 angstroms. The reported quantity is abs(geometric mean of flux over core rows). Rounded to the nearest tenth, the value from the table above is 31.6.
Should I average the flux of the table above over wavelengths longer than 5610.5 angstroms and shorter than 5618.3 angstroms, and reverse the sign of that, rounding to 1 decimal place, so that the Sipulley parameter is -30.1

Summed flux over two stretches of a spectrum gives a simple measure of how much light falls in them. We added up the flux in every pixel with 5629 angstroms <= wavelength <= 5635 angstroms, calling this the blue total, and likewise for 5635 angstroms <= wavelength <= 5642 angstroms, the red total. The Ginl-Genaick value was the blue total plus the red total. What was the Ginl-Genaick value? 316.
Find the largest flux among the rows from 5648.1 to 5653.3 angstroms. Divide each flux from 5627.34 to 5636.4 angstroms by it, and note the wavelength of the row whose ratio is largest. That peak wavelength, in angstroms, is 5635.77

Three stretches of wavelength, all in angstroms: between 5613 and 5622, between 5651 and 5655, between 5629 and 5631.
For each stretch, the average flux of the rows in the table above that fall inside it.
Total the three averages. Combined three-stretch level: 92.7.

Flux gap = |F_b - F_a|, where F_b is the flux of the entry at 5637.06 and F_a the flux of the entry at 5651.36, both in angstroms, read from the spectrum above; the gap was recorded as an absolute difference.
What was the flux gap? 2.9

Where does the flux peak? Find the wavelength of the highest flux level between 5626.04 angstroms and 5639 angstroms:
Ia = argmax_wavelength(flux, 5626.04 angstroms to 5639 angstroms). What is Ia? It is 5637.06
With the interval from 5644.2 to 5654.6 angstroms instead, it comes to 5653.96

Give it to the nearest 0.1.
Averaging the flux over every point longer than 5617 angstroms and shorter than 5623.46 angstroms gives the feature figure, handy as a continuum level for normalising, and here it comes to 31.1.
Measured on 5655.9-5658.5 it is 32.7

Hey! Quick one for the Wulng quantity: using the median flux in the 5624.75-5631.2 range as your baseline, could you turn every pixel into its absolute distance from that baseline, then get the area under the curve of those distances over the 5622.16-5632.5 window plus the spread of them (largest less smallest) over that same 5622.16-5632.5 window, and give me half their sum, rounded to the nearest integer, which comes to 11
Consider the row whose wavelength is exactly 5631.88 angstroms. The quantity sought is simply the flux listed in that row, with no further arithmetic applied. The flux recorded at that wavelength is 28.07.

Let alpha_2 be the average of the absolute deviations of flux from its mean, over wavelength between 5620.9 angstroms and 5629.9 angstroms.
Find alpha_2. 1.25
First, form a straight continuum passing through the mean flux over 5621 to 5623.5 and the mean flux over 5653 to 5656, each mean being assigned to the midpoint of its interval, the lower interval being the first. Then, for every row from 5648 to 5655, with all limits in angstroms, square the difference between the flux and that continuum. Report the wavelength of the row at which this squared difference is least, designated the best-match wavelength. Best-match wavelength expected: 5653.96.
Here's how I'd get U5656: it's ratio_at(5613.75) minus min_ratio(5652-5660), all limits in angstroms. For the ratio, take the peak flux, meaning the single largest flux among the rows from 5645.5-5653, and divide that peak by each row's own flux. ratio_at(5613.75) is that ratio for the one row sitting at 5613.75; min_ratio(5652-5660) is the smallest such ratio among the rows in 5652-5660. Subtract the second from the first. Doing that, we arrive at 0.16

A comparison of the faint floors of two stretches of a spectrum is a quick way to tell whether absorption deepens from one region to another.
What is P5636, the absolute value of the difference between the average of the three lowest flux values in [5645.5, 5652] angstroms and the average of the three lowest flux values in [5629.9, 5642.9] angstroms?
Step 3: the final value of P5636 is 1.2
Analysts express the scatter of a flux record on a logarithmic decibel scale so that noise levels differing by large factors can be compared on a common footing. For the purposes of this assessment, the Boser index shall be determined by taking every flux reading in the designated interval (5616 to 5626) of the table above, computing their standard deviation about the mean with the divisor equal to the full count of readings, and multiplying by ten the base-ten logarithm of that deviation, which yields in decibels 1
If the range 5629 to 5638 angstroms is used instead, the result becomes 5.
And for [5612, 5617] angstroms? 0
